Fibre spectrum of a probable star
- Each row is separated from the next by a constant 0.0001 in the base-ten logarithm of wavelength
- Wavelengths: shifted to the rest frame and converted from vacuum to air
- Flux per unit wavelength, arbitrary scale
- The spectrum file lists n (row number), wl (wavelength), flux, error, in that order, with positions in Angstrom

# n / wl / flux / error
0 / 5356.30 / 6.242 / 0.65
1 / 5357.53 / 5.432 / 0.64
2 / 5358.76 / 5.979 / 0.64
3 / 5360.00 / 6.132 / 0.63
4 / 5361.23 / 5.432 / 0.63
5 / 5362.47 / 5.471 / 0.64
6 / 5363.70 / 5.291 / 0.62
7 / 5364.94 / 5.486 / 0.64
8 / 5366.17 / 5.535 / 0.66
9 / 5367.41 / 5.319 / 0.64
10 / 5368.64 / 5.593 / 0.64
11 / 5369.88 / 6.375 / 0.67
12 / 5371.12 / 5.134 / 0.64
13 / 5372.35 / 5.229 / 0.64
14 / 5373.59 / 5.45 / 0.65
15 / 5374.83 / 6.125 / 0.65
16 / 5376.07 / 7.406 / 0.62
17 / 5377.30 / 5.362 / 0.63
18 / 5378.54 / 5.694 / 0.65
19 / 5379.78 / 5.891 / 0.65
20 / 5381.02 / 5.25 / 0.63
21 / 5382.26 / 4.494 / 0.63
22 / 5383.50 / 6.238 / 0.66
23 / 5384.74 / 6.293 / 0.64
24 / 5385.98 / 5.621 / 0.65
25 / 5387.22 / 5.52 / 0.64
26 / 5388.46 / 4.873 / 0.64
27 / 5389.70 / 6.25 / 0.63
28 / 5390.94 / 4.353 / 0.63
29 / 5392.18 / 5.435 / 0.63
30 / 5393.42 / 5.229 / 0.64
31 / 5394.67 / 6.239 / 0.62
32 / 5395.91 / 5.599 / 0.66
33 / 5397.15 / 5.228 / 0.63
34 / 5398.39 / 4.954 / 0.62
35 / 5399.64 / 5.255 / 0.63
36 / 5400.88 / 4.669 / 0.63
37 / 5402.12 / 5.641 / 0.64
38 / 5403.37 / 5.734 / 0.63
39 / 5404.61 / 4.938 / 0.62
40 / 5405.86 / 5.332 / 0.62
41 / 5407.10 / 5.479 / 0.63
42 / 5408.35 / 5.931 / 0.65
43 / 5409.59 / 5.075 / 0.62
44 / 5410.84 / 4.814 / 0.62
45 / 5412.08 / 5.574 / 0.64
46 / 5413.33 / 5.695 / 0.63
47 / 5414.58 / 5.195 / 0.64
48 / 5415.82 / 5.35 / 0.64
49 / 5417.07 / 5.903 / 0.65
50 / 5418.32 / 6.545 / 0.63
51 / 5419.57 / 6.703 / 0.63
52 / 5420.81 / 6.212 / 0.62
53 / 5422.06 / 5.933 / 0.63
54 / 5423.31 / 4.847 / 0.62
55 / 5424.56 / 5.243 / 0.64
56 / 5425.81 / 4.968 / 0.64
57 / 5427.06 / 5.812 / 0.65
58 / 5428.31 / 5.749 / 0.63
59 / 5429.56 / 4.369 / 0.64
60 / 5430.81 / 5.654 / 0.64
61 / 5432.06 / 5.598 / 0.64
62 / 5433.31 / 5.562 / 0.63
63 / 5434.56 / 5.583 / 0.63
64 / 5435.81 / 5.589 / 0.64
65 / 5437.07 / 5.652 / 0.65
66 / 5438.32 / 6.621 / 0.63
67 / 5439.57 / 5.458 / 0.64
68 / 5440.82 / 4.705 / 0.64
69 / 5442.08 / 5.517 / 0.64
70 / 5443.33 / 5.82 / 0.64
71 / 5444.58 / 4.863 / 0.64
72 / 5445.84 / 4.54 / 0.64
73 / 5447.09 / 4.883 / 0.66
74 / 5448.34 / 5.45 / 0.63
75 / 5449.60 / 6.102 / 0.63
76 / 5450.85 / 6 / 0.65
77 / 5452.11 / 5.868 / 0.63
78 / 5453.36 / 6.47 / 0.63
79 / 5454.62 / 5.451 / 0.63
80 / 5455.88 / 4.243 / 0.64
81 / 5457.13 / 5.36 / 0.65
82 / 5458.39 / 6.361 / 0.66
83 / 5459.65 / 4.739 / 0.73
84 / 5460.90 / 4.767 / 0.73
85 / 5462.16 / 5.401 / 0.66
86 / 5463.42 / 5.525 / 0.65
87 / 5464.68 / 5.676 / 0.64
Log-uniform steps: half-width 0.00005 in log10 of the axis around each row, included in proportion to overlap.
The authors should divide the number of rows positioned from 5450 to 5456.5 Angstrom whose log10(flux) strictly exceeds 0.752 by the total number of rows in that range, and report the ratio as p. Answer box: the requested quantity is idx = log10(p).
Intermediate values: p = 0.60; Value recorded -0.22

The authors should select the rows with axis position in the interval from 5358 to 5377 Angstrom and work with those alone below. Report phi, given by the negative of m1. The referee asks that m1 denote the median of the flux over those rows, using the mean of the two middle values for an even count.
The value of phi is -5.49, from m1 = 5.49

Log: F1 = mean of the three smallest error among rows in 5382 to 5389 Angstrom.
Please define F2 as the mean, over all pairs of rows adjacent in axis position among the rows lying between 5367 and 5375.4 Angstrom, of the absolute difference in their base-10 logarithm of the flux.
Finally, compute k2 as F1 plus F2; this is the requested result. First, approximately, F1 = 0.637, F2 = 0.042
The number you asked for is 0.678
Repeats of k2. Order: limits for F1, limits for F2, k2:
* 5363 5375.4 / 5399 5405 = 0.685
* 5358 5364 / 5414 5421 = 0.655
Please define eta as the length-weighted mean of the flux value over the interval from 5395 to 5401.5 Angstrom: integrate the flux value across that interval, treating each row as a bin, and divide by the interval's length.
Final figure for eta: 5.2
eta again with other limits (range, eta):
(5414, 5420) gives 5.9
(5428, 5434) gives 5.4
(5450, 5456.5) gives 5.6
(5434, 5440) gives 5.8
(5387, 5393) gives 5.3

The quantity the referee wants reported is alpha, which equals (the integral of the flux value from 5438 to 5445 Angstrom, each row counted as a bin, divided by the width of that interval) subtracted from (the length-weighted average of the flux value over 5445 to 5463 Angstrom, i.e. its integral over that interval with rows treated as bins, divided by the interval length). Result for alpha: -0.07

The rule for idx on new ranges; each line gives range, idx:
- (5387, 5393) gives -0.70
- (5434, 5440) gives -0.40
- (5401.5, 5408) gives -0.70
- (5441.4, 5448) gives -0.70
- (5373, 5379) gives -0.22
